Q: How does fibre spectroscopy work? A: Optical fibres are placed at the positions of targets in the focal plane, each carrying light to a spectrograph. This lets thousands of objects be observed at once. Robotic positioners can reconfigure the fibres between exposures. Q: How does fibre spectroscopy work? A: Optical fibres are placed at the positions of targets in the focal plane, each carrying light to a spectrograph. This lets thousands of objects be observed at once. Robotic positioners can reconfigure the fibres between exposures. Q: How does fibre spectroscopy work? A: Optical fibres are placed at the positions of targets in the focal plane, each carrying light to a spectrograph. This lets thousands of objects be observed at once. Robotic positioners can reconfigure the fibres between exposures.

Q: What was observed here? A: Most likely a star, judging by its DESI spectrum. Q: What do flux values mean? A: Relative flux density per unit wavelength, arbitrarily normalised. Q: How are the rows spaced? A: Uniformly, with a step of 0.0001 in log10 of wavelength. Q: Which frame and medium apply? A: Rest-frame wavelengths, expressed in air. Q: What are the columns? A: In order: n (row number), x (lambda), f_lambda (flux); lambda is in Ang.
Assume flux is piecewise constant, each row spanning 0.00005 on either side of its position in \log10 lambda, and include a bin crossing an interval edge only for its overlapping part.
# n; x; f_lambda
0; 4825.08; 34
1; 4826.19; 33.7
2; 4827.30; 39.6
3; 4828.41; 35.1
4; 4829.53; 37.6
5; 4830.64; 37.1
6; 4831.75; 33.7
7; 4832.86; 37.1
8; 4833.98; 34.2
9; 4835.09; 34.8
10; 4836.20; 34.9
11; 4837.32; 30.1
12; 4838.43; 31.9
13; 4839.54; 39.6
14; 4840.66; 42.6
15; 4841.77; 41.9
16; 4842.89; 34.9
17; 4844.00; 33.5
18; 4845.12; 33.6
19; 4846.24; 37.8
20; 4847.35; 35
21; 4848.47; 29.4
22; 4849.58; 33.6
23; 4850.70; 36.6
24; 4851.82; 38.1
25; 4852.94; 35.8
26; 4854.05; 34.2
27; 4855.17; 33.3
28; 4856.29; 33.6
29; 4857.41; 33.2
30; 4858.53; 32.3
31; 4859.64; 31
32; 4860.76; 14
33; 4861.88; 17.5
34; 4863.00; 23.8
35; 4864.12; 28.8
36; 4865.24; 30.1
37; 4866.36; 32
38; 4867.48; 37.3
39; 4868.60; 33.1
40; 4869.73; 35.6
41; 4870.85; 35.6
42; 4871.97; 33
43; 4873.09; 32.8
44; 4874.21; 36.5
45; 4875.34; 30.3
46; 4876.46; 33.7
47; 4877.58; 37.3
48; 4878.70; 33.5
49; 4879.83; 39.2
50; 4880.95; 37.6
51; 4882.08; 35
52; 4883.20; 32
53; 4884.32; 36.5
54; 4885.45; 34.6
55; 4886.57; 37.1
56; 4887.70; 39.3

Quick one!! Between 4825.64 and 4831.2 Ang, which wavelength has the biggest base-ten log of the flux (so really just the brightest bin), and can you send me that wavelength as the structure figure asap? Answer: 4827.30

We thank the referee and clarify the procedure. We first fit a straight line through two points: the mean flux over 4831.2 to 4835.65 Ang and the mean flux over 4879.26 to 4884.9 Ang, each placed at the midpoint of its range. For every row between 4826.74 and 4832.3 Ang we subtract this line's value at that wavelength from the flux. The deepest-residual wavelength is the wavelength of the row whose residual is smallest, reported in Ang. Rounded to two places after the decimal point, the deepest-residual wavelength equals 4831.75 Ang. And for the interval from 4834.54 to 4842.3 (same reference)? 4837.32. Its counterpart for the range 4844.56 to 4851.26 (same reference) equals 4848.47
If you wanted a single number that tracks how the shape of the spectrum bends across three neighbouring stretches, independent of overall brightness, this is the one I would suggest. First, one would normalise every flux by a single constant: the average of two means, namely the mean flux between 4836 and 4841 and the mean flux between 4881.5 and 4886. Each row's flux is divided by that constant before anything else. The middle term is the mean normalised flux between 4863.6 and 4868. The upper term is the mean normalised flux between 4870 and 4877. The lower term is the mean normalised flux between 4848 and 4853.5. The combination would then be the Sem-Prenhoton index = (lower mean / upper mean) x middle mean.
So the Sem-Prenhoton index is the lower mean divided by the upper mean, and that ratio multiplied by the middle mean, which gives 0.94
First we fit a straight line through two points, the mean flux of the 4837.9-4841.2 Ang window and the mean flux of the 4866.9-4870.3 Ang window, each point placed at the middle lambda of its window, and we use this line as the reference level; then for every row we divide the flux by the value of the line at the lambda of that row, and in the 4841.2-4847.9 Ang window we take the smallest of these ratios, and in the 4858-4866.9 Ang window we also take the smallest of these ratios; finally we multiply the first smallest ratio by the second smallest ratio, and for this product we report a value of 0.3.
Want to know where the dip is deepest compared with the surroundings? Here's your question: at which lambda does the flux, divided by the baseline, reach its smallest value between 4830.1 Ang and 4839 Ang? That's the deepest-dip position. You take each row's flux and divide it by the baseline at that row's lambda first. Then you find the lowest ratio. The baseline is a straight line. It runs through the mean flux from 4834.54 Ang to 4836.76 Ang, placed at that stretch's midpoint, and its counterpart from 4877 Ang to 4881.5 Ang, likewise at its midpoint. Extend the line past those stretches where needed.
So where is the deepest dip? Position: 4837.32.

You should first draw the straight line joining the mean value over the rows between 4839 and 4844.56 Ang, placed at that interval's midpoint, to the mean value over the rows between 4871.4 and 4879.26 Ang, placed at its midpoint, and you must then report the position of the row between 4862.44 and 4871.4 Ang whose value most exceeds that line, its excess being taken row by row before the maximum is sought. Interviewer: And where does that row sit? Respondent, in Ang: 4867.48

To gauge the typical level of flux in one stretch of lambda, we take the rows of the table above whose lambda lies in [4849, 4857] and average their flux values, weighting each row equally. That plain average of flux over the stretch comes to 35.0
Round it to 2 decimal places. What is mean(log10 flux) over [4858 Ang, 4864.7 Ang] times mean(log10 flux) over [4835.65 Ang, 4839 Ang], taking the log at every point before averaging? 2.07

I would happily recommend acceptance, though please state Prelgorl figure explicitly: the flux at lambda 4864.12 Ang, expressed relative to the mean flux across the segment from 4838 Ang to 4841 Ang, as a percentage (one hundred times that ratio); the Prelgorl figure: 76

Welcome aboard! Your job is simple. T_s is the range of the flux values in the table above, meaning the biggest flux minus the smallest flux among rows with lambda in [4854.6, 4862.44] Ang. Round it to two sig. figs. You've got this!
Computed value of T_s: 20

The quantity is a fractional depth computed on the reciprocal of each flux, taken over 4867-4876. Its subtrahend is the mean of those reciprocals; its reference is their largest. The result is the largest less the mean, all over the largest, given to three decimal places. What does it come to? 0.112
